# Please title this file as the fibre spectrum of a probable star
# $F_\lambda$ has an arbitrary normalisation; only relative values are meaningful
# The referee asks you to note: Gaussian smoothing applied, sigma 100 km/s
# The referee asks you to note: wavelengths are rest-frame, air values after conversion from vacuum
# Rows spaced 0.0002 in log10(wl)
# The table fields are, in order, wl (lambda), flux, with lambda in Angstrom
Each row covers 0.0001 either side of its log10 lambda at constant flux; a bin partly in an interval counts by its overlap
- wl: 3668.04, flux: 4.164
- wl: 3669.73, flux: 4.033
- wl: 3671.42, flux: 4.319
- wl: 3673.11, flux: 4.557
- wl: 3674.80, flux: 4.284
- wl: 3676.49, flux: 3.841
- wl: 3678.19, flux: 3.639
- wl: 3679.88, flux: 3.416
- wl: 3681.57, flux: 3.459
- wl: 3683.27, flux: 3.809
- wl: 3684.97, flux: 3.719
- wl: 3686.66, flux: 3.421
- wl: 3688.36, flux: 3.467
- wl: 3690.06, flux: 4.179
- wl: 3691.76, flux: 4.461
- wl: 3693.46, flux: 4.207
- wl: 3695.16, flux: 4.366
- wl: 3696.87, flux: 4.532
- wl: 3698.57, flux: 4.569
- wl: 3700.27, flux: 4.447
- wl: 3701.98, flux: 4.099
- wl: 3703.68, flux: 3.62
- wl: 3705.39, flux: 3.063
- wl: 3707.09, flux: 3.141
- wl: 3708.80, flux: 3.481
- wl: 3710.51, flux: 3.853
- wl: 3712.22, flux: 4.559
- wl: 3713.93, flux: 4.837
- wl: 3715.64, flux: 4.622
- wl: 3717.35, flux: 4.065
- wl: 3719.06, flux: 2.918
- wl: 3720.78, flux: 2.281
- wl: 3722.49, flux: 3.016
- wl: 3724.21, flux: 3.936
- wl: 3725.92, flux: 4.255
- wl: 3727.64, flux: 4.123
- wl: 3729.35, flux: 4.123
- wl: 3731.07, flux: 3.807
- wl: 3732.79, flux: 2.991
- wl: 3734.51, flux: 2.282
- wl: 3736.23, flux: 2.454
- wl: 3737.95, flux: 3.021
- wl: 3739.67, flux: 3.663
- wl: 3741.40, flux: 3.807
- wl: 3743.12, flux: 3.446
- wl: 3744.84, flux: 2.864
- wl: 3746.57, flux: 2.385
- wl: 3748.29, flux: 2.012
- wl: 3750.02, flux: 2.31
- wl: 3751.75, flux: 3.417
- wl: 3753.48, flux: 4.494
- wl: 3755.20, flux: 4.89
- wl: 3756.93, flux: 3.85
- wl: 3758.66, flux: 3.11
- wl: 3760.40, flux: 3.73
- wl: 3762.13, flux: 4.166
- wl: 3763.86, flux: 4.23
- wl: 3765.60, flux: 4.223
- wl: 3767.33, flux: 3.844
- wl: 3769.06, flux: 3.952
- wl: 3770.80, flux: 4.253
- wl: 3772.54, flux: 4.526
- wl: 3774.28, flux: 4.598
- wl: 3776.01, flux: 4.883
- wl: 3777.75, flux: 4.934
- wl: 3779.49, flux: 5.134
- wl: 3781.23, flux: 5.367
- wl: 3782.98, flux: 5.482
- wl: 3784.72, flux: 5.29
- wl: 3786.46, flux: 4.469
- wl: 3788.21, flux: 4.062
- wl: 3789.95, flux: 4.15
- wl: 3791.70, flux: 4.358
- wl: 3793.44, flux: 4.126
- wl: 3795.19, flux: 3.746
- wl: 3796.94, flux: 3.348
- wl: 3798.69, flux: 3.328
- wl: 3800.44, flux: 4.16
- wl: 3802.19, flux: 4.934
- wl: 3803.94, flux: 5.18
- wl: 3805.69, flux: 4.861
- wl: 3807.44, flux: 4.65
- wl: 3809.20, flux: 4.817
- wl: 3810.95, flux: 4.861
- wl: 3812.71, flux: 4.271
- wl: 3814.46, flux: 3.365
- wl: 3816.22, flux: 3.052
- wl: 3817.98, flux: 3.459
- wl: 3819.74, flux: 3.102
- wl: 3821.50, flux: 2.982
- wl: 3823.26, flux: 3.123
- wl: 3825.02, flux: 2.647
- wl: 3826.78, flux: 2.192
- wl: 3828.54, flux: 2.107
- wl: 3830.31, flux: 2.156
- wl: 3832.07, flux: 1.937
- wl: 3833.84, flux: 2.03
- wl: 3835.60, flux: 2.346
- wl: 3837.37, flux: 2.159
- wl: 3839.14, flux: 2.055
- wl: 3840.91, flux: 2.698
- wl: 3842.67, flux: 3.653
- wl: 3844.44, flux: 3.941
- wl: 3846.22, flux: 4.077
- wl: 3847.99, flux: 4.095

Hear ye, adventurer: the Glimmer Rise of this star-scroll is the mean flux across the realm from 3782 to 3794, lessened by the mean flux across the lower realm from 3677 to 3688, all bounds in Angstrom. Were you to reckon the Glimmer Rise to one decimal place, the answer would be 1.0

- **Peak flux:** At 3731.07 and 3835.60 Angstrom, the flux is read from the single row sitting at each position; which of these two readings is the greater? 3.8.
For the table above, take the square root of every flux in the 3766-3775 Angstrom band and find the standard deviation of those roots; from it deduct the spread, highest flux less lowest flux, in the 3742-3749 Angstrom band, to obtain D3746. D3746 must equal -1.4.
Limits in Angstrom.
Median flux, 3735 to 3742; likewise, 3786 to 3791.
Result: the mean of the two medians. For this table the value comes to 3.7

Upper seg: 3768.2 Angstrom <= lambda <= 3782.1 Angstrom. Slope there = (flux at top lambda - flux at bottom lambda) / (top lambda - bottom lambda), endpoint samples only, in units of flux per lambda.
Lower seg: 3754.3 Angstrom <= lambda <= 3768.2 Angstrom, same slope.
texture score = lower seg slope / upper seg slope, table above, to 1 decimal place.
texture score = -0.7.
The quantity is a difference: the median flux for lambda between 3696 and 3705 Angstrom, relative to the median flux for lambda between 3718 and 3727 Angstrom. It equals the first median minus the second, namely 1.4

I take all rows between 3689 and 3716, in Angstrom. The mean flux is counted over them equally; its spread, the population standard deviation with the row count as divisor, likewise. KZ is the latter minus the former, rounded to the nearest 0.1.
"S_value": -3.6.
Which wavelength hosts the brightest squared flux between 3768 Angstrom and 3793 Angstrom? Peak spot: 3782.98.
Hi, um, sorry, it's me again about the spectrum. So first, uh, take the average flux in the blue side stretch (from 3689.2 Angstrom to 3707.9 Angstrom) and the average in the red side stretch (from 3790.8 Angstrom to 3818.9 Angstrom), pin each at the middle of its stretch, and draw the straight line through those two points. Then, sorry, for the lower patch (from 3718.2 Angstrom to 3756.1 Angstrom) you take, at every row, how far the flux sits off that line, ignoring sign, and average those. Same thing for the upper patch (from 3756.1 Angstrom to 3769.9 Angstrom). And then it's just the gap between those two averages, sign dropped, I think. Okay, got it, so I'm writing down 0.63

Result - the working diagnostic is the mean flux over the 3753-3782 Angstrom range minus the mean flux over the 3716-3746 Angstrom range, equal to 1.0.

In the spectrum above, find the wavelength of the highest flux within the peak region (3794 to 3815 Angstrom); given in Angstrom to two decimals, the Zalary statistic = 3803.94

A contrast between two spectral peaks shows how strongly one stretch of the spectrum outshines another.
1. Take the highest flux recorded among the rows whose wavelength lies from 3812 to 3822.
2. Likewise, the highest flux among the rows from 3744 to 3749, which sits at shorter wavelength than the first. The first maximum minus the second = 1.4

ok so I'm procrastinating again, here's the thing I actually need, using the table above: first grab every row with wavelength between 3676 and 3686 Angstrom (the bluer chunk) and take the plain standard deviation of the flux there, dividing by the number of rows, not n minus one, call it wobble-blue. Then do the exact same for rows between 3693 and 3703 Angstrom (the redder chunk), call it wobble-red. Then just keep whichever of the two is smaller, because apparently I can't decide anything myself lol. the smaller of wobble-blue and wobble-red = 0.16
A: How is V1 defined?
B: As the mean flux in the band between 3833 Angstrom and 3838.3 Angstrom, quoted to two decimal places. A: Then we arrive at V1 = 2.18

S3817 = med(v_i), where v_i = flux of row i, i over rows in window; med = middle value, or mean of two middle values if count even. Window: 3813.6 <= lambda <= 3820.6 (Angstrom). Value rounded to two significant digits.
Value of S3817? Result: 3.2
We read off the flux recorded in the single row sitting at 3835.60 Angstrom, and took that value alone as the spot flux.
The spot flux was 2.346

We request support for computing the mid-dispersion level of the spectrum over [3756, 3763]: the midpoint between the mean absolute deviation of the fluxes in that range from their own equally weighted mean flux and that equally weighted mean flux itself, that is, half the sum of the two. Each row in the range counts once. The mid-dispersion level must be 2.01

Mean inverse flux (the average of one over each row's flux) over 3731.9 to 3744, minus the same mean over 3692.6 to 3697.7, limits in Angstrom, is 0.10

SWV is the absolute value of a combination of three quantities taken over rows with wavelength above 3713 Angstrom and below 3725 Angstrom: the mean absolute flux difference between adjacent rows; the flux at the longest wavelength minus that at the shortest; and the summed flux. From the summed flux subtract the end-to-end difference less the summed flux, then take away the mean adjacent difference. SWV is 52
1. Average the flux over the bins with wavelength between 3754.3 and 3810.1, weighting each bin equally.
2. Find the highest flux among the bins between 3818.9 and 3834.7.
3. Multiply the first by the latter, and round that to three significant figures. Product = 13.7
